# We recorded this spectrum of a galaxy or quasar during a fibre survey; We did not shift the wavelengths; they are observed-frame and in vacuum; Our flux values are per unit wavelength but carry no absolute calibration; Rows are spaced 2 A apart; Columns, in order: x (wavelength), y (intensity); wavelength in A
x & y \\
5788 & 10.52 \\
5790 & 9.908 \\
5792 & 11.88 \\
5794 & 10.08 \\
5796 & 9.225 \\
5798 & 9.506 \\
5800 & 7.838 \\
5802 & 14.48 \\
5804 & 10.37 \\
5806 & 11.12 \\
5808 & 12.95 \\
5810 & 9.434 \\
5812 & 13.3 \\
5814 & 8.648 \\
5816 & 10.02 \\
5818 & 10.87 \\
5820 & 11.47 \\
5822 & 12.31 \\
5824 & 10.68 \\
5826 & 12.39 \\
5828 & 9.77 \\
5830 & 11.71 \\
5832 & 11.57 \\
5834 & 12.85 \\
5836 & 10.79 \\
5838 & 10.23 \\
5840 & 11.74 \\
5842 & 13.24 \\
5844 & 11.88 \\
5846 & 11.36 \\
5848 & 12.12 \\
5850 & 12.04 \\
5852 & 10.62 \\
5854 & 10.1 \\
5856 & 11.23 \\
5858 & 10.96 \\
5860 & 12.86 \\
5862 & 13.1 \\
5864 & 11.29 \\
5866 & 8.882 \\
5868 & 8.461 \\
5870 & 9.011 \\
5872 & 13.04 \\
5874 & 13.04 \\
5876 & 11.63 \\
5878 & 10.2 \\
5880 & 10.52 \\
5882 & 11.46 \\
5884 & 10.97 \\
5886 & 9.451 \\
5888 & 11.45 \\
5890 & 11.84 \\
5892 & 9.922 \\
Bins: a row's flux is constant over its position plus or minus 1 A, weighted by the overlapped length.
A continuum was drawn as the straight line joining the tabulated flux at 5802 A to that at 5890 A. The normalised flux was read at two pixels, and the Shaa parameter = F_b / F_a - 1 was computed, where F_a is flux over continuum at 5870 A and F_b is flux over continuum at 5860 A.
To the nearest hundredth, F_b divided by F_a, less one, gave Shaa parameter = 0.39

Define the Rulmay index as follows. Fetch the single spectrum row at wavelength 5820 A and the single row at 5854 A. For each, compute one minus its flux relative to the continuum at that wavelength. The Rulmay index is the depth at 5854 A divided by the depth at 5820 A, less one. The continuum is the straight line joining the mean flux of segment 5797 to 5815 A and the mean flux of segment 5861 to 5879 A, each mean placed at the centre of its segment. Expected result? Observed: -2.4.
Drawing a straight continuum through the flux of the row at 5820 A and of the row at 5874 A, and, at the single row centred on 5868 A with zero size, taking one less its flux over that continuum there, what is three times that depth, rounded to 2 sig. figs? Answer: 1.0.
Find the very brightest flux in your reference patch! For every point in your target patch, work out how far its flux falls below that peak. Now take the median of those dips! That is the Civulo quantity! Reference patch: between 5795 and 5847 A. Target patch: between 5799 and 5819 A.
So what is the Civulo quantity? 3.86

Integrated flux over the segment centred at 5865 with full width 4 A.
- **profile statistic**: 40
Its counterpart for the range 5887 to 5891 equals 47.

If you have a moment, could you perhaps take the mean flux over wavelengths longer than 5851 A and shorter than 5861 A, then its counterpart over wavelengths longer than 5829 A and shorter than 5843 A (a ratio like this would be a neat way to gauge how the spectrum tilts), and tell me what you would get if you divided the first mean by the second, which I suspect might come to 0.95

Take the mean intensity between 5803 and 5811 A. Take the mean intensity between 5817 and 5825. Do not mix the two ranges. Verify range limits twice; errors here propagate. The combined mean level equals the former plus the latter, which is 22.3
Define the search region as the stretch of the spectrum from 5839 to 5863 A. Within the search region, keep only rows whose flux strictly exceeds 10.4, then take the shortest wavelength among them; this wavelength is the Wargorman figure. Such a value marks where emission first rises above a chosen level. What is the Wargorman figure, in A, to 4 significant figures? 5840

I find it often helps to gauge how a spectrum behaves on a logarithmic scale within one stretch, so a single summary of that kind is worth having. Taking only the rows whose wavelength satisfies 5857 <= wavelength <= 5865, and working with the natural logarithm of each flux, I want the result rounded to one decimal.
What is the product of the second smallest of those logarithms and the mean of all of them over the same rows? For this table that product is 6.0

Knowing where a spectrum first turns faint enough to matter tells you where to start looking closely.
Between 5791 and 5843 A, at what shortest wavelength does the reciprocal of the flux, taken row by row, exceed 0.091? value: 5794 A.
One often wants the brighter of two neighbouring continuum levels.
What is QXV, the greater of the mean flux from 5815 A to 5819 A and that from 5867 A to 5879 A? 10.90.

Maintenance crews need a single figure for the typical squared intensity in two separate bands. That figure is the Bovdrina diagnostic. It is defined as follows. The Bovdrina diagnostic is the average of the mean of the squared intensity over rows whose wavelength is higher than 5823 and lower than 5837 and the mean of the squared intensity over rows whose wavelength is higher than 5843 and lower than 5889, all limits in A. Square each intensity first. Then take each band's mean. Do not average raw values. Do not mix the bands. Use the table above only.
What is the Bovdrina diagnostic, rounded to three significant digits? 128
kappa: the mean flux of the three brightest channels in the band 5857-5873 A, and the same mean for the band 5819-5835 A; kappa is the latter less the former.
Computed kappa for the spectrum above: -0.48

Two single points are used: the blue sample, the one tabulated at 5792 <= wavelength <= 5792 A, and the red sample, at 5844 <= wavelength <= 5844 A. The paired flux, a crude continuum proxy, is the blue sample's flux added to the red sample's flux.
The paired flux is 23.8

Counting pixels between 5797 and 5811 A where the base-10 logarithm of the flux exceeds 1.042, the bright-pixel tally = 3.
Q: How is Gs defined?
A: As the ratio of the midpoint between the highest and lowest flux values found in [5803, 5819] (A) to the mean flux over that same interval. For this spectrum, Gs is 1.01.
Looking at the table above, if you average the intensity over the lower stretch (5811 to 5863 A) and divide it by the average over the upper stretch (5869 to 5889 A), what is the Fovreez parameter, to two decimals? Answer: 1.03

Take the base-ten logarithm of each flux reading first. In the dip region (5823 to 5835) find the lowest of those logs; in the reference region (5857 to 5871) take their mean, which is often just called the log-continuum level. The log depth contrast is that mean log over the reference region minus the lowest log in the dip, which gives 0.03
